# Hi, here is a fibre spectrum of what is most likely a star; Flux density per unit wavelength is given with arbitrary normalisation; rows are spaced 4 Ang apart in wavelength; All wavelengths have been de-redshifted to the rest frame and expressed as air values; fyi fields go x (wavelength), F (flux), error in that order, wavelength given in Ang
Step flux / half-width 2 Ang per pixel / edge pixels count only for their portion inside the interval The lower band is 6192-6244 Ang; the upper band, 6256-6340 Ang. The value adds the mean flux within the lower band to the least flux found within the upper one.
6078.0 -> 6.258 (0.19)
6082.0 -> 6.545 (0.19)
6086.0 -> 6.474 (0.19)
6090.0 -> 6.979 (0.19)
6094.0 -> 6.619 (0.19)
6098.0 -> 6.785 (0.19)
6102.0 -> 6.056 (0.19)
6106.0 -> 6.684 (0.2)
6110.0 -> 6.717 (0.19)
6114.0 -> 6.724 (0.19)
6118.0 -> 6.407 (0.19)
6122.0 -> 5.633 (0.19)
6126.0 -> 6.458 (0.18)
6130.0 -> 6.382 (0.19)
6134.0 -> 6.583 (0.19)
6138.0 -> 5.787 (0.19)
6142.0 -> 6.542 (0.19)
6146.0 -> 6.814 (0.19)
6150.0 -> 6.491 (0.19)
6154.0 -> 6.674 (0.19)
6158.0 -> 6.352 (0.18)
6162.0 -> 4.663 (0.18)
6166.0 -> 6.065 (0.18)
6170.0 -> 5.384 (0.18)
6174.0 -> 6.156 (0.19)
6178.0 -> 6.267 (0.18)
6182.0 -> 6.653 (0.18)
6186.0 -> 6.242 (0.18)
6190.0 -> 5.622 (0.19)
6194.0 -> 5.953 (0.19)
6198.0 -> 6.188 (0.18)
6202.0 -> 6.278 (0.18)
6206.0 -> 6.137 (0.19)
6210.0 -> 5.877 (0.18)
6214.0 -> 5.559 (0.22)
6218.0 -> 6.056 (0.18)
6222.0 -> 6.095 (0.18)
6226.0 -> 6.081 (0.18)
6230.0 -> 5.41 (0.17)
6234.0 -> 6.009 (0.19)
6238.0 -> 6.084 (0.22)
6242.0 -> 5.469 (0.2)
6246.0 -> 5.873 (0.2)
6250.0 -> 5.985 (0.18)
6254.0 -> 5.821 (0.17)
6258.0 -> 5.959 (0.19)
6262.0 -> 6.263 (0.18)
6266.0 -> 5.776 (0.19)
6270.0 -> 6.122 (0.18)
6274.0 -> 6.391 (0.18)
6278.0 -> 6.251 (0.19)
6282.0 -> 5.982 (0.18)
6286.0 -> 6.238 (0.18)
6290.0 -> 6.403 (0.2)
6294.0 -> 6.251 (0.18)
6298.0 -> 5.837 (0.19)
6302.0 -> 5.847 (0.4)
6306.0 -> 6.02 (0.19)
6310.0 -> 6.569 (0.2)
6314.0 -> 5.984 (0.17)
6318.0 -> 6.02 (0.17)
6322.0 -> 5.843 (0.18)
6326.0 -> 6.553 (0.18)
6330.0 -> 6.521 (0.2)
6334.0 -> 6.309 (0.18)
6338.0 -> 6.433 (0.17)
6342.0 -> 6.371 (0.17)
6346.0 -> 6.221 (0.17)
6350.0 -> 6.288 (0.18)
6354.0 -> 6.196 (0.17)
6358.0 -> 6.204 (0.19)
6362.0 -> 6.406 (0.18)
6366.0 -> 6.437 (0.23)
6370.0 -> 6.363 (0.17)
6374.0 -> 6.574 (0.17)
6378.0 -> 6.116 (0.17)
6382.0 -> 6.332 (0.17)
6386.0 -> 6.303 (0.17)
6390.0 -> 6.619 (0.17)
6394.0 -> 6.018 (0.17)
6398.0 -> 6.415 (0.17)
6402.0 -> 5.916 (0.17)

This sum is 11.7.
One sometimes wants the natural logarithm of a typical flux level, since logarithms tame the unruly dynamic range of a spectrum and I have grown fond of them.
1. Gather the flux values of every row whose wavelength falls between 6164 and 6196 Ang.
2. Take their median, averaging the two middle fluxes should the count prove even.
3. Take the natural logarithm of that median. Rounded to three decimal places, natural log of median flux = 1.810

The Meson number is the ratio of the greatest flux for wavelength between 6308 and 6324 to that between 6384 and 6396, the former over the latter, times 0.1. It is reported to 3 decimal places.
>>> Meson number 0.099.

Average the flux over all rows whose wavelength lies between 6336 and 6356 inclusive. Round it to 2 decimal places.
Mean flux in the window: 6.30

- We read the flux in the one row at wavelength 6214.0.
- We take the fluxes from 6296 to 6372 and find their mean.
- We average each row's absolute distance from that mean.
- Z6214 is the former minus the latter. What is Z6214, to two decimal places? 5.36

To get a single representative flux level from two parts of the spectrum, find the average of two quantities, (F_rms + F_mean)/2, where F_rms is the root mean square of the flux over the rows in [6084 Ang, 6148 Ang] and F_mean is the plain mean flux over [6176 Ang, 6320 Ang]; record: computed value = 6.27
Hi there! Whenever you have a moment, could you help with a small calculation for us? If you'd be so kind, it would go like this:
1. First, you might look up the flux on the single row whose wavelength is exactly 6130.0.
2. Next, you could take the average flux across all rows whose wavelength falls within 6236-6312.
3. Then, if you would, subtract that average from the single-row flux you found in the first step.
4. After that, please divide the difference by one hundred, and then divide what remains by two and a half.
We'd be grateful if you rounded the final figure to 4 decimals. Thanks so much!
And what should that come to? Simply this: 0.0013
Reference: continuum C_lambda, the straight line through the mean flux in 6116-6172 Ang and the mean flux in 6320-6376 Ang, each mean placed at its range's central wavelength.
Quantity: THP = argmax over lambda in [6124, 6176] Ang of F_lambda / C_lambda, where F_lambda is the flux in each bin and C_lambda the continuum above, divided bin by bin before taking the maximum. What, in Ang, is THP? 6146.0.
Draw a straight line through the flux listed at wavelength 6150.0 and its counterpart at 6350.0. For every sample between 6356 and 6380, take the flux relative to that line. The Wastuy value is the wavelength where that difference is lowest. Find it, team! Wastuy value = 6378.0 Ang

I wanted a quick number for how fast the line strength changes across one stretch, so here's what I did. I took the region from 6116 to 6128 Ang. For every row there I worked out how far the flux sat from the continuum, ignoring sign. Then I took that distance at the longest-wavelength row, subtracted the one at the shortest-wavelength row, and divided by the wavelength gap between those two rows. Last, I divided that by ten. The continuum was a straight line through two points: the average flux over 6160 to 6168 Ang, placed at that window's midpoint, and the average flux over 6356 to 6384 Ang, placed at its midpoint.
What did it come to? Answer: 0.0002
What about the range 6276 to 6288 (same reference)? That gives -0.0006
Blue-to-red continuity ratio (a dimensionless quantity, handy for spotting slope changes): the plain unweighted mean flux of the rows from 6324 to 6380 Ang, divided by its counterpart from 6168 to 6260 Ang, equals 1.07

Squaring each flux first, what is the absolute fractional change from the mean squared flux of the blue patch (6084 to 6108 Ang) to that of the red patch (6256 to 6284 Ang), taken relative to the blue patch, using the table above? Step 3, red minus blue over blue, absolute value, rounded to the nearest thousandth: 0.145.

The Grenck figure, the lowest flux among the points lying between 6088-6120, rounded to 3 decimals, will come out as 6.056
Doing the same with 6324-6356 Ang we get 6.196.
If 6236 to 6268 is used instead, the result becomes 5.469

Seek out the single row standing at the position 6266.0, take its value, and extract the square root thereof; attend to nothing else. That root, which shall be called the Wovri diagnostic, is 2.40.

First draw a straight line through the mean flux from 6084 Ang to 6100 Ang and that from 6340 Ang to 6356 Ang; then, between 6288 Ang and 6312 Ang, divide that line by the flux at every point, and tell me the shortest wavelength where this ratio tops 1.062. 6298.0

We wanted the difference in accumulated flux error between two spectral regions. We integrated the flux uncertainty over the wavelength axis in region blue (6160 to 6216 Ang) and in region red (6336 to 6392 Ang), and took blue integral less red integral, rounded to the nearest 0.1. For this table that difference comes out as 0.5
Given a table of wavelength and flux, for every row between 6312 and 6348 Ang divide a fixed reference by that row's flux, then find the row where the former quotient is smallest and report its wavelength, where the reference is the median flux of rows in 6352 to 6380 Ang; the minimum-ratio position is 6326.0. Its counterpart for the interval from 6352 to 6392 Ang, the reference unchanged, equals 6390.0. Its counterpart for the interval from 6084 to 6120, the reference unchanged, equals 6090.0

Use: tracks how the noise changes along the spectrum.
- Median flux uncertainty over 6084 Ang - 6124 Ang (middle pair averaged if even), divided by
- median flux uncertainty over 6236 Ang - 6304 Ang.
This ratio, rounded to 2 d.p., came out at 1.00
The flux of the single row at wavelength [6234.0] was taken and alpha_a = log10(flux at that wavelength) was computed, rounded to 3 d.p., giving 0.779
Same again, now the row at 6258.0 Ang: 0.775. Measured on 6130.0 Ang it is 0.805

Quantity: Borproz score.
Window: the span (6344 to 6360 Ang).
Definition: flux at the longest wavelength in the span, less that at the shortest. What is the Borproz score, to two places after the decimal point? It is -0.02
